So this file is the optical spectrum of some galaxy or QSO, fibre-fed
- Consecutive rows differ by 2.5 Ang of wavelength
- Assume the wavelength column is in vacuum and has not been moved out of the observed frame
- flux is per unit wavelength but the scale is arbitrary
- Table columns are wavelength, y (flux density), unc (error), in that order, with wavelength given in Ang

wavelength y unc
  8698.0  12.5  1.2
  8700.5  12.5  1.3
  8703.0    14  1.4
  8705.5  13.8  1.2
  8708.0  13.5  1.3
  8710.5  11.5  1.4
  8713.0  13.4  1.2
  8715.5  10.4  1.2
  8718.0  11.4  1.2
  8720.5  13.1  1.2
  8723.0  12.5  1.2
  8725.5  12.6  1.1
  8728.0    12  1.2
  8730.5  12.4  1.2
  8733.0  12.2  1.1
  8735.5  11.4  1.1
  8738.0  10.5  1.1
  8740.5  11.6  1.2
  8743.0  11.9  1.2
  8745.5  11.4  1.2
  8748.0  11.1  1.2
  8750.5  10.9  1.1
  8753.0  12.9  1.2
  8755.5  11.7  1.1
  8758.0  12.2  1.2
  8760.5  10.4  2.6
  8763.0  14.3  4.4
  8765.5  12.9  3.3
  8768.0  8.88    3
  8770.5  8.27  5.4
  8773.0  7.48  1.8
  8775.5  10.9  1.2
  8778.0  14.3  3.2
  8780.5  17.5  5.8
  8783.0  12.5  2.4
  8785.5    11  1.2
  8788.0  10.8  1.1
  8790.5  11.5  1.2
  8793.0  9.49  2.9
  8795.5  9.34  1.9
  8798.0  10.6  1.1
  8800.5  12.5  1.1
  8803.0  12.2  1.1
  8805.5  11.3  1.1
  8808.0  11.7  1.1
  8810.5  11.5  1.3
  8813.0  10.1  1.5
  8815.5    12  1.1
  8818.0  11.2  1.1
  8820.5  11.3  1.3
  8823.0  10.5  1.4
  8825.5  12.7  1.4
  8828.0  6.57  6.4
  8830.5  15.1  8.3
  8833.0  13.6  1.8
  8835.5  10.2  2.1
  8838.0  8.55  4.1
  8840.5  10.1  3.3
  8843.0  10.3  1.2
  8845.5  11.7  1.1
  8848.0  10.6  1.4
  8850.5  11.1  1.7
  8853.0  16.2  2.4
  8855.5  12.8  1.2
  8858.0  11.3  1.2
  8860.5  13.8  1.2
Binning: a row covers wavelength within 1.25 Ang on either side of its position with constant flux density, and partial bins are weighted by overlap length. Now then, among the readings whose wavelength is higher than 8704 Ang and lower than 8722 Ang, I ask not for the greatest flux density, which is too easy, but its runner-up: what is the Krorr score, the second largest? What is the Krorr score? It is 13.5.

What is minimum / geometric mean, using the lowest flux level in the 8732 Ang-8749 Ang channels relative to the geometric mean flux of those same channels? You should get 0.92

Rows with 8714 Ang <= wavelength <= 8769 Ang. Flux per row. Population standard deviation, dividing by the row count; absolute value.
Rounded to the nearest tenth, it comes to 1.1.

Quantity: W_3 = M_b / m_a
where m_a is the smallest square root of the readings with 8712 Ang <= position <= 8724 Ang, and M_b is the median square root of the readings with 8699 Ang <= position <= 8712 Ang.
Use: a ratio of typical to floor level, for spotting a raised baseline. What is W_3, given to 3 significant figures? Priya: 1.14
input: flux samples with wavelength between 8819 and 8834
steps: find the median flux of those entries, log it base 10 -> 1.08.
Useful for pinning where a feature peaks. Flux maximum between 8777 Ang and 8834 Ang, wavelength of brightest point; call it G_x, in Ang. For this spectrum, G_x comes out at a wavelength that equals 8780.5 Ang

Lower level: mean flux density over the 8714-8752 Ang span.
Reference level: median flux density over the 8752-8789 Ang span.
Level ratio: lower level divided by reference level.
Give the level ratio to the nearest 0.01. 1.00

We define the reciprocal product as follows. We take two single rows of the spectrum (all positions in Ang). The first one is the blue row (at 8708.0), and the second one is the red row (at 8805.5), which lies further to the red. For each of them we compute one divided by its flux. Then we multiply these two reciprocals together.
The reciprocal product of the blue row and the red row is 0.0066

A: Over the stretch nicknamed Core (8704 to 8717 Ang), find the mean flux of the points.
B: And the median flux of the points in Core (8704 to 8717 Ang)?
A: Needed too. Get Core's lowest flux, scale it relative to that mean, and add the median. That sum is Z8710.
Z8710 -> 14.2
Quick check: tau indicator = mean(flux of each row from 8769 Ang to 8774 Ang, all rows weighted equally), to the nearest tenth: 7.9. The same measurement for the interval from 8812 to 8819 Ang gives 11.1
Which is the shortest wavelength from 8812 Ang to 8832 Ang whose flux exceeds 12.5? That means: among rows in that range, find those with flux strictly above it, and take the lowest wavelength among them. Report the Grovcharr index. 8825.5 Ang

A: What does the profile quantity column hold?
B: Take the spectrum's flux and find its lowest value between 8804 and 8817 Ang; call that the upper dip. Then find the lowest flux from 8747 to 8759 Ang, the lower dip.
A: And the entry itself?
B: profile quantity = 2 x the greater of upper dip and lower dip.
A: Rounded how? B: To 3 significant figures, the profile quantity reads 21.8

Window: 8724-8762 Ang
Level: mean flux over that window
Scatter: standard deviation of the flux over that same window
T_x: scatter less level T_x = -11.0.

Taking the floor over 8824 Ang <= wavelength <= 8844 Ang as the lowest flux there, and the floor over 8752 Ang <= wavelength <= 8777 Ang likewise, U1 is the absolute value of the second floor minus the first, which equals 0.91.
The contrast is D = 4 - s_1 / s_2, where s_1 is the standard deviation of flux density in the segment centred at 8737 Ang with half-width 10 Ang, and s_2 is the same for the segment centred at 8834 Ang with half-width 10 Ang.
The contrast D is 3.8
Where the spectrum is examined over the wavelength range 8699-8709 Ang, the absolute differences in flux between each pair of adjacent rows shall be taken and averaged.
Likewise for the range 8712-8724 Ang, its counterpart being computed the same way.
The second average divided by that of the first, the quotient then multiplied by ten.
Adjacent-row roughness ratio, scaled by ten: 24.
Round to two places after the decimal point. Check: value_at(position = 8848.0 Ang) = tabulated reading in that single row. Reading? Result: 10.60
